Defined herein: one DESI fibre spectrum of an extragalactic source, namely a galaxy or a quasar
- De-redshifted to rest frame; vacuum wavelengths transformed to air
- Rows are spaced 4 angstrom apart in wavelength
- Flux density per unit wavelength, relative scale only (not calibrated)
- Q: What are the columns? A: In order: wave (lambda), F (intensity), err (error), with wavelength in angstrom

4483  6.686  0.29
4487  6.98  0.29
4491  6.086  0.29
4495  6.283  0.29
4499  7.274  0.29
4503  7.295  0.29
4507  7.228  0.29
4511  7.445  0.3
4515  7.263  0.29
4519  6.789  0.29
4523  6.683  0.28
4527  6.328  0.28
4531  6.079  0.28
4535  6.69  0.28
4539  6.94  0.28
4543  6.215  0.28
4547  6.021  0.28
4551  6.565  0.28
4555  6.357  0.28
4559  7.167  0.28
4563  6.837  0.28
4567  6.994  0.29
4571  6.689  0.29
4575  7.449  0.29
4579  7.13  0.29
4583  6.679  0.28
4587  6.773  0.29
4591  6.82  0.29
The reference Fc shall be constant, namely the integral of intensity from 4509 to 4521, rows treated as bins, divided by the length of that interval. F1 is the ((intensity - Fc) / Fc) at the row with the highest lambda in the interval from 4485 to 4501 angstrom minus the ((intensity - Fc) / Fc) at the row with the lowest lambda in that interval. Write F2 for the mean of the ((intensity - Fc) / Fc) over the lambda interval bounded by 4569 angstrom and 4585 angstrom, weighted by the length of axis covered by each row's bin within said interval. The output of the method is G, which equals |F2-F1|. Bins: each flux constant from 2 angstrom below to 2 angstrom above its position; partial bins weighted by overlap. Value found 0.07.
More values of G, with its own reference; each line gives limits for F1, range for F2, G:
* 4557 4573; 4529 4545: 0.03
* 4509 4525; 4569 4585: 0.08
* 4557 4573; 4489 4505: 0.01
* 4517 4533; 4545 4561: 0.01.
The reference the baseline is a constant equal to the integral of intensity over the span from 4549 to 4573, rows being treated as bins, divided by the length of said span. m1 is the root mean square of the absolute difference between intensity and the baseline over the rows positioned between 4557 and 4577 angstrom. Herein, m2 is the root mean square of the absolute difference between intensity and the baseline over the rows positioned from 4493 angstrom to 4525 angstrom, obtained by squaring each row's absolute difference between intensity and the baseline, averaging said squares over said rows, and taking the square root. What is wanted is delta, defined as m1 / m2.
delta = 0.80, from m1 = 0.37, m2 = 0.46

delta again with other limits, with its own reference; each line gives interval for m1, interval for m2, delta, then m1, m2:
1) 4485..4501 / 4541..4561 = 1.01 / 0.50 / 0.50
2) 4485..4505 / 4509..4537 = 1.14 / 0.51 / 0.44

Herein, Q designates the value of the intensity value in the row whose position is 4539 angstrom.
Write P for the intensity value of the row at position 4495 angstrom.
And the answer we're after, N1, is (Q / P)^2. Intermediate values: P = 6.283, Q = 6.94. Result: 1.22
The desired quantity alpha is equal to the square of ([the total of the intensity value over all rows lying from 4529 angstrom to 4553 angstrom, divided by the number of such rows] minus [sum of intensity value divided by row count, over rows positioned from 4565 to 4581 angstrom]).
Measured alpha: 0.42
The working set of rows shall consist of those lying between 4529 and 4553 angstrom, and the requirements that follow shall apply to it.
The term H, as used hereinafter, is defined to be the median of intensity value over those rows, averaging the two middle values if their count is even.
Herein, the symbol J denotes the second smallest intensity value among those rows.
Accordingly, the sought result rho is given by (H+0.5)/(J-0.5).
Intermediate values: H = 6.4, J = 6.079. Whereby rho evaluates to 1.23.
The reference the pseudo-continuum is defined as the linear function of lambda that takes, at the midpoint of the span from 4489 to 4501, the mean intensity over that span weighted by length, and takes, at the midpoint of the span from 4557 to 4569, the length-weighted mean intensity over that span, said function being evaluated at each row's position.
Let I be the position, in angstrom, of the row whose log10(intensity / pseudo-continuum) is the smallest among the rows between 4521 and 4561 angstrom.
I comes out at 4547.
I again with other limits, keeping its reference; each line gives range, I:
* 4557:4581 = 4571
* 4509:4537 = 4531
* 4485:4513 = 4491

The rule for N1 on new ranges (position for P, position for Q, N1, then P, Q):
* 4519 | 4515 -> 1.14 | 6.789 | 7.263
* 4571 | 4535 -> 1.00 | 6.689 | 6.69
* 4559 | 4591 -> 0.91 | 7.167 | 6.82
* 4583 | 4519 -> 1.03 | 6.679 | 6.789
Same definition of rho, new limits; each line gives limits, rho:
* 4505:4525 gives 1.23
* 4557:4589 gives 1.20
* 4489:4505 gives 1.26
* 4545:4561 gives 1.19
